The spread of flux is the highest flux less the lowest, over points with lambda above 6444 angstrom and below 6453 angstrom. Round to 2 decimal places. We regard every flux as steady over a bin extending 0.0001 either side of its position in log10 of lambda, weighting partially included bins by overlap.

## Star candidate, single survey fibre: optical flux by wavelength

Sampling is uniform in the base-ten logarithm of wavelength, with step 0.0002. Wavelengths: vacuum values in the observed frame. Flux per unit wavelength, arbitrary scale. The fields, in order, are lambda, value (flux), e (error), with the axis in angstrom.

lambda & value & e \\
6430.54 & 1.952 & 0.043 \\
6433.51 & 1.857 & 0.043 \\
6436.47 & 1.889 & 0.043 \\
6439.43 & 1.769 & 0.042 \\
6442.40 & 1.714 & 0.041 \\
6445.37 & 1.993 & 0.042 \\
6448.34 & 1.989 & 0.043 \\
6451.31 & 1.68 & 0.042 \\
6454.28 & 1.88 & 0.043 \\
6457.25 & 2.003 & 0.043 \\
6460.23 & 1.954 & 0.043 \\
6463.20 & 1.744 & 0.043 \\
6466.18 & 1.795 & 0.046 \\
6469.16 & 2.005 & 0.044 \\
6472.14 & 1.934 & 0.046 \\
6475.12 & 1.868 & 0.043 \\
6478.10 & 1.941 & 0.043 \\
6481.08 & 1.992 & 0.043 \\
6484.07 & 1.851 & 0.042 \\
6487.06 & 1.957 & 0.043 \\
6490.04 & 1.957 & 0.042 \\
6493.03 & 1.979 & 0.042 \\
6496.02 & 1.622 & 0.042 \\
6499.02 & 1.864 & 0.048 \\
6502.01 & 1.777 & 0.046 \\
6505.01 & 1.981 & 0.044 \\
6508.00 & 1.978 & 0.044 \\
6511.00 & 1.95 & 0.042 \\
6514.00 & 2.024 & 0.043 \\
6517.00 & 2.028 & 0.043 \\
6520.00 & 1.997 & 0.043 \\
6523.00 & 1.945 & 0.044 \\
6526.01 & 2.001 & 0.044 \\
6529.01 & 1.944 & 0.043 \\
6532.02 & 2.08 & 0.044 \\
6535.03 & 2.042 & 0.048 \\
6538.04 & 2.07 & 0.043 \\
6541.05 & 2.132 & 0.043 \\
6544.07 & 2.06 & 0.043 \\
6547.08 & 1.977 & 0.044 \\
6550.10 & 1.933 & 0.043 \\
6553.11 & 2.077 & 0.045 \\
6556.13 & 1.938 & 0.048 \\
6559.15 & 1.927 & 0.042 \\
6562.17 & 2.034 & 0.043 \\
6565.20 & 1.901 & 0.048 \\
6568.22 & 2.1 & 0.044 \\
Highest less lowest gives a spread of 0.31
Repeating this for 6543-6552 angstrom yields 0.13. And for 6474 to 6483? 0.12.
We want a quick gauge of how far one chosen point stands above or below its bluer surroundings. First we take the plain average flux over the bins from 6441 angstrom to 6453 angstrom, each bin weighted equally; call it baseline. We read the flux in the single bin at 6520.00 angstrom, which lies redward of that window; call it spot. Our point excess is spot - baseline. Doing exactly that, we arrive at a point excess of 0.15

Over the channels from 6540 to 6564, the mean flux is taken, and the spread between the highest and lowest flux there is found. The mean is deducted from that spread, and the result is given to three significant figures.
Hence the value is -1.80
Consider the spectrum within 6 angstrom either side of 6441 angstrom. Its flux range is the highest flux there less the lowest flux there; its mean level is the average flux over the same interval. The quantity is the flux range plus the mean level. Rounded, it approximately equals 2.12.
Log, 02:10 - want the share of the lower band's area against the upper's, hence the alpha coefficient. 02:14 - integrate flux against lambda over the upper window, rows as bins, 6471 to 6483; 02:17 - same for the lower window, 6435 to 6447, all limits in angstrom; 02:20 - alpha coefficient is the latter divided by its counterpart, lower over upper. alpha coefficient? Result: 0.95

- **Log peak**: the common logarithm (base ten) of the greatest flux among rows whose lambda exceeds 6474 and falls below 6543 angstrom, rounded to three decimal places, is 0.329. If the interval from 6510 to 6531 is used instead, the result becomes 0.307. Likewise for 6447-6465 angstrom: 0.302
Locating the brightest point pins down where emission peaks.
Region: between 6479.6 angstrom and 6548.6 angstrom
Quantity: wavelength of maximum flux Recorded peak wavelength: 6541.05 angstrom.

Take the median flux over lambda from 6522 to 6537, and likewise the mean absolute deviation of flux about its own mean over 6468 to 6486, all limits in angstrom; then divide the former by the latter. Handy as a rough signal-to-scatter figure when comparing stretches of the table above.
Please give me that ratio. 41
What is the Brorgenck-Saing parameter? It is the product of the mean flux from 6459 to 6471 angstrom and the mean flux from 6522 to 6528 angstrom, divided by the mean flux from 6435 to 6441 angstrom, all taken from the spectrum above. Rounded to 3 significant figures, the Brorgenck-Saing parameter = 2.02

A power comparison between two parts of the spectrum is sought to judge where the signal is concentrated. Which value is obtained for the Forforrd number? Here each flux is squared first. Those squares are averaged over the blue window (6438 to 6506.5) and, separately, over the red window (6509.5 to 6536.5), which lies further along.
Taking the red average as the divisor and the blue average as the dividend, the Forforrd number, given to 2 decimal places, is 0.89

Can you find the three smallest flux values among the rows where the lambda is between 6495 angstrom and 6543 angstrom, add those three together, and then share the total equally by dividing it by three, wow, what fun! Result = 1.75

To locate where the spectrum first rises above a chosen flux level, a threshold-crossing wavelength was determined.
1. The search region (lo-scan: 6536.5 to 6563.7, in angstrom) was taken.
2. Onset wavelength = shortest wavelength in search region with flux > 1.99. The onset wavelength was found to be 6538.04 angstrom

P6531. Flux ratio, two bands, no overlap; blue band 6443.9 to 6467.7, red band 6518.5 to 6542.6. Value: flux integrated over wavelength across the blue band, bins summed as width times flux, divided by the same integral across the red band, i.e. 0.92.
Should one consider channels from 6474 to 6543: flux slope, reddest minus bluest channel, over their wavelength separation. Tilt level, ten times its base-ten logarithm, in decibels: -24.0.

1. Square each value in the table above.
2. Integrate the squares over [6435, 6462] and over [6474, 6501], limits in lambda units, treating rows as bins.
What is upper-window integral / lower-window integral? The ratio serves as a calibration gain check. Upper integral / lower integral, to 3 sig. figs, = 1.02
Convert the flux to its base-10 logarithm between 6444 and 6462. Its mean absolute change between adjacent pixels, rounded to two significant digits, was 0.032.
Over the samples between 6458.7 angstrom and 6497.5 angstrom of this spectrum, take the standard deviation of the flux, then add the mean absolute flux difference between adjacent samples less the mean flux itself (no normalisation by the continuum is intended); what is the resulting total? -1.67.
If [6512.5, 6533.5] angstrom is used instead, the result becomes -1.90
